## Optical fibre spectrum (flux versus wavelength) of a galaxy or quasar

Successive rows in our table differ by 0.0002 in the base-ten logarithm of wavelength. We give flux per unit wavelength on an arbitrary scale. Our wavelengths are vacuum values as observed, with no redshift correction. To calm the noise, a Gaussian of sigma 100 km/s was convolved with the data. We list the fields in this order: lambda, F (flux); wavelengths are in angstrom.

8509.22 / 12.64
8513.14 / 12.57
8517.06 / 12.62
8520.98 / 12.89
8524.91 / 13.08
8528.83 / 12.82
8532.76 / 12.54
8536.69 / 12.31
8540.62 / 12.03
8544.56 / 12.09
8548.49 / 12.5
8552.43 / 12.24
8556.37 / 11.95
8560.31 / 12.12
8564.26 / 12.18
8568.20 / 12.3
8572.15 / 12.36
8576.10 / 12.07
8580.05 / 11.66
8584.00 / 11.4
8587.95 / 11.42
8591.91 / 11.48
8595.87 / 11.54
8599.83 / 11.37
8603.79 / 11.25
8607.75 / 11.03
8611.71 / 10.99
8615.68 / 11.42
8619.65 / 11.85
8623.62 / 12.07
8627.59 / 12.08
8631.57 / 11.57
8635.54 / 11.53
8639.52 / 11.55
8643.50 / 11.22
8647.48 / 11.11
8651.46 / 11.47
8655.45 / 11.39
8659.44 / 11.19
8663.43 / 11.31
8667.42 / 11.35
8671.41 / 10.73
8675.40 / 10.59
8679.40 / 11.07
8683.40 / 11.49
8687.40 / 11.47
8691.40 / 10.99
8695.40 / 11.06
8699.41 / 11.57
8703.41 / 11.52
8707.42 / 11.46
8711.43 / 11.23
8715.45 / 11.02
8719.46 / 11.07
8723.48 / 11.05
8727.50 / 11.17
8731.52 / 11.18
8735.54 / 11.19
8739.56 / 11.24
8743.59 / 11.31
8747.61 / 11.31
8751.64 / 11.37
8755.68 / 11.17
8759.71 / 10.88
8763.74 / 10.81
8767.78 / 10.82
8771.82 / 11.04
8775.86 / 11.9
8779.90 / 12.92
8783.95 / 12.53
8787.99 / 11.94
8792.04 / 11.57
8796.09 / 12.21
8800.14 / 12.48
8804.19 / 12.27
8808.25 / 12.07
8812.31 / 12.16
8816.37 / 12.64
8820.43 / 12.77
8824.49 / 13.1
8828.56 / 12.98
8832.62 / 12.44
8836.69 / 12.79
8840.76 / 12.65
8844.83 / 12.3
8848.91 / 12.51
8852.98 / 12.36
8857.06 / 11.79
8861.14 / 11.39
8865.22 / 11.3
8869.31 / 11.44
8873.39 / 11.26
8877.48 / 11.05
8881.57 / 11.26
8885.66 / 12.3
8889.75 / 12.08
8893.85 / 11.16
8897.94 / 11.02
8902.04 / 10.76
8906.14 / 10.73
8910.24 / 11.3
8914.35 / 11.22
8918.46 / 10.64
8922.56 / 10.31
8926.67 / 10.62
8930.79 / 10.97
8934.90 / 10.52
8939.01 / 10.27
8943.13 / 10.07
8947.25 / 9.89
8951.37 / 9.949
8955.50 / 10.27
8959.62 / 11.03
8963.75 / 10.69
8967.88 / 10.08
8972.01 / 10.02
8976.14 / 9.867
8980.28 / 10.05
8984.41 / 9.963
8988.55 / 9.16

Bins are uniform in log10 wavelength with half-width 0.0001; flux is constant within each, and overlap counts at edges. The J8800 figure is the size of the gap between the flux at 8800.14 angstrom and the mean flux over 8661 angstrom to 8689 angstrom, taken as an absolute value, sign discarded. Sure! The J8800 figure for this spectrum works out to 1.3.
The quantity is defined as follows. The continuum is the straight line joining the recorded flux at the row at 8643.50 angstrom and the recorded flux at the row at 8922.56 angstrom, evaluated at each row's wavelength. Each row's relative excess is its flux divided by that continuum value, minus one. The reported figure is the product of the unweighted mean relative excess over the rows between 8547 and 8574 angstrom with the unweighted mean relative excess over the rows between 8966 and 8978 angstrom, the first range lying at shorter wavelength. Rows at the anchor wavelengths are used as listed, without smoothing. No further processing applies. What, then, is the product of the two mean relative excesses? -0.0010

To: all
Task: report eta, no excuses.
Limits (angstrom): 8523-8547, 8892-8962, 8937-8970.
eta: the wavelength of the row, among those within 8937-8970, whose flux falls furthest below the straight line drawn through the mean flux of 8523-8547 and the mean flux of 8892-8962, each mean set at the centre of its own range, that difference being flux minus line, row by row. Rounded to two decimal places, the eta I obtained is 8947.25 angstrom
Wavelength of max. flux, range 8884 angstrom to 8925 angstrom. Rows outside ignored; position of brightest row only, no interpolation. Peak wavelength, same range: 8885.66 angstrom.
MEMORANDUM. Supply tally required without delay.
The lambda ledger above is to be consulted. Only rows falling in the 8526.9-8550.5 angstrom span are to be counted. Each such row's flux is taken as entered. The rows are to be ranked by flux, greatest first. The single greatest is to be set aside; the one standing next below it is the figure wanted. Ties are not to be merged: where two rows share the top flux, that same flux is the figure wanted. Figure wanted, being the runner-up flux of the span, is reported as 12.54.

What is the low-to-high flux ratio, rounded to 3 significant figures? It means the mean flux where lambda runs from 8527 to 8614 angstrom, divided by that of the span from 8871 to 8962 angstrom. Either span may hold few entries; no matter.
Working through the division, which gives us 1.10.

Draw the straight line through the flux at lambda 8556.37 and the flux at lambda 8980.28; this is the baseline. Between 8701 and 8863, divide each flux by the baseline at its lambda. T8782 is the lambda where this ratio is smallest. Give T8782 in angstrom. 8715.45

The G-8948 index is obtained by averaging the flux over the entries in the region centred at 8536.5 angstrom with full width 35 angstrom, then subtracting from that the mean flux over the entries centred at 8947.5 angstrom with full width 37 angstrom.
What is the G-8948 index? 2.1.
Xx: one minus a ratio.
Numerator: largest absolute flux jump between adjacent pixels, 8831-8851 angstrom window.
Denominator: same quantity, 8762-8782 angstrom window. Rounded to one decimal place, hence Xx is 0.7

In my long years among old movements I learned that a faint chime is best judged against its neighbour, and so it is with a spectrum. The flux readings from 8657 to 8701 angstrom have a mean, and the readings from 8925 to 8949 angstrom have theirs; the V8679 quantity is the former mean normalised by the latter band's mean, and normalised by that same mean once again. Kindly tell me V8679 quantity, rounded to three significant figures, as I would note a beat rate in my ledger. 0.103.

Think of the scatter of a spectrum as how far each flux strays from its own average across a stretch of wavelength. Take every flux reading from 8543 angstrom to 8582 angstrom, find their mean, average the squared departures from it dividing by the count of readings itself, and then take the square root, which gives 0.22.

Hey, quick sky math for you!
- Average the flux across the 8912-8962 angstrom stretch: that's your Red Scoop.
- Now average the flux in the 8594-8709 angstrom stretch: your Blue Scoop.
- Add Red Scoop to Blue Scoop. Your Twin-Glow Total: 21.8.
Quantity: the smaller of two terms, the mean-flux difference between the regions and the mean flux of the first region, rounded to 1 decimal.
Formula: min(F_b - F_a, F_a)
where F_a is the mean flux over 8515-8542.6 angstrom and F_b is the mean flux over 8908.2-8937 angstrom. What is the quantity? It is -1.8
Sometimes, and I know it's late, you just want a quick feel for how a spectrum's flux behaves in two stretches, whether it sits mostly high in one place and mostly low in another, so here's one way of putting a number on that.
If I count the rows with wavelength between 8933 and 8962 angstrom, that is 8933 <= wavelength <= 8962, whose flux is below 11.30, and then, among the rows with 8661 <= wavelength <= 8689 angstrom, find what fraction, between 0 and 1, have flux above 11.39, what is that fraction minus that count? -6.7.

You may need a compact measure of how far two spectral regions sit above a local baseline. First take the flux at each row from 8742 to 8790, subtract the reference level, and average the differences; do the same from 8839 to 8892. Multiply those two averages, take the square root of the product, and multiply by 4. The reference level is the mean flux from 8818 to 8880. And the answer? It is 1.8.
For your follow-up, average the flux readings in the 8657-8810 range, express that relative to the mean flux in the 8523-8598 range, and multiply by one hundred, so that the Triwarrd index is 94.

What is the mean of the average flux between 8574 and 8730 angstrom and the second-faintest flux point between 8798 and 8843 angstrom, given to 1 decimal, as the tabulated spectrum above 11.8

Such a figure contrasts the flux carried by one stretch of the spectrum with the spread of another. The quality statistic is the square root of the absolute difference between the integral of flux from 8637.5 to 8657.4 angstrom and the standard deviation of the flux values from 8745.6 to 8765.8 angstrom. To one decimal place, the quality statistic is 15.0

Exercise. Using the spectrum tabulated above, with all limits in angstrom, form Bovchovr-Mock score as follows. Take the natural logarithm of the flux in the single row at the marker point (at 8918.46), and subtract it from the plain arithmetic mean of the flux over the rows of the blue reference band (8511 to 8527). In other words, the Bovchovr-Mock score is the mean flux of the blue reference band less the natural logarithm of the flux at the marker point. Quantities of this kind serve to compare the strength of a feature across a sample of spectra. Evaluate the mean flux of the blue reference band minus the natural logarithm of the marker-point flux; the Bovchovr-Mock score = 10.4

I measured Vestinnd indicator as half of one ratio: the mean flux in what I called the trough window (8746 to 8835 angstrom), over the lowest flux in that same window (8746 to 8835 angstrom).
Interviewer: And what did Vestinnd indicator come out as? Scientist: 0.554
